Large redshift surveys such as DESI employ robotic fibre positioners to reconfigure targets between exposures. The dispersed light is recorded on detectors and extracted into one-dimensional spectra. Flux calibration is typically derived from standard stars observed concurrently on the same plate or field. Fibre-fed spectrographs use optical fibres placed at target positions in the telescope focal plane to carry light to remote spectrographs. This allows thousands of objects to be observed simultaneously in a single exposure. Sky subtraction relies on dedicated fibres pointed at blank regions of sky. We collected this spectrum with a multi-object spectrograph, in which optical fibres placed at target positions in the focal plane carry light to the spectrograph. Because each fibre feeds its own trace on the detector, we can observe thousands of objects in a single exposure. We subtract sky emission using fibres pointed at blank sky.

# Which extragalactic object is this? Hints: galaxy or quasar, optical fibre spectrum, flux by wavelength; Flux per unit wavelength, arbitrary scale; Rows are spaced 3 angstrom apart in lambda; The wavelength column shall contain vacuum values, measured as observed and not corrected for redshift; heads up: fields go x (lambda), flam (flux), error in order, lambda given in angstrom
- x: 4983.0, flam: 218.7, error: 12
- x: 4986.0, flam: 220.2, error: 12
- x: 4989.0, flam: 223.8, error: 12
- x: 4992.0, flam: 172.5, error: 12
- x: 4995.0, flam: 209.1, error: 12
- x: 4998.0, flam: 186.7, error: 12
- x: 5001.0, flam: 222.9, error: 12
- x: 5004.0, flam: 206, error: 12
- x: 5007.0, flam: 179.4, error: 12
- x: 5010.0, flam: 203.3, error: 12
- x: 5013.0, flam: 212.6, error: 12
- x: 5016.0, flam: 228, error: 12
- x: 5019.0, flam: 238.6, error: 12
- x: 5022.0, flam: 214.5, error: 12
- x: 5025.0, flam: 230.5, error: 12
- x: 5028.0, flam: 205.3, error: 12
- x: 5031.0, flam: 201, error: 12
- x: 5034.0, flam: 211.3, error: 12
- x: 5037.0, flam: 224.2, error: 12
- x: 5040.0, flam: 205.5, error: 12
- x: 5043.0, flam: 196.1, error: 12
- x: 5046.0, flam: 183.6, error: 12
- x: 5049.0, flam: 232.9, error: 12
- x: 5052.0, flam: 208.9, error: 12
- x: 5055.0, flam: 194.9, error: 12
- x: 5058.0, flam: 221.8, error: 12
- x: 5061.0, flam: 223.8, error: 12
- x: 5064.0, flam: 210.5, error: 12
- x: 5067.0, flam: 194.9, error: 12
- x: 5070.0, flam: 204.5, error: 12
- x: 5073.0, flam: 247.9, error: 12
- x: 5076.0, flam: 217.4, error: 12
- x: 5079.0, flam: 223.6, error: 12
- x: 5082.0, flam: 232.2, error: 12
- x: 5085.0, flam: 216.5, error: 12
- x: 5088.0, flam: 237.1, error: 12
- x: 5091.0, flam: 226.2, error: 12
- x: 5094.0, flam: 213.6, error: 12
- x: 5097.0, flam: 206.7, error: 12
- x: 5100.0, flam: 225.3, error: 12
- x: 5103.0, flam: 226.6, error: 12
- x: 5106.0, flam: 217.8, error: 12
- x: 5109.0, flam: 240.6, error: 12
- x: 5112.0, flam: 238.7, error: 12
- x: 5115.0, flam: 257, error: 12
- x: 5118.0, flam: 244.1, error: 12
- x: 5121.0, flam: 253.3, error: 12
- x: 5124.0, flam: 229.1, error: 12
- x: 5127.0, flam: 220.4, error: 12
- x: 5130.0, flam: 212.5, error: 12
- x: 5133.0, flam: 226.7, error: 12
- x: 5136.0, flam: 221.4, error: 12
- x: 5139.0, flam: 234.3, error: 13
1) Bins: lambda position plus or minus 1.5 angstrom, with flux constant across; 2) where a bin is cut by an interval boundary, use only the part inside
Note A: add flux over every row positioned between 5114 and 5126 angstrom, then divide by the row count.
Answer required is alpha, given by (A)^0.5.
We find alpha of 15.68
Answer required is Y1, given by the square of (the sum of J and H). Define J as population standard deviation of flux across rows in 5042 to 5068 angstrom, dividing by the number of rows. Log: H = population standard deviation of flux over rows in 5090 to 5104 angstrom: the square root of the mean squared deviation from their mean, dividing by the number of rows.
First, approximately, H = 8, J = 15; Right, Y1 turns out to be 554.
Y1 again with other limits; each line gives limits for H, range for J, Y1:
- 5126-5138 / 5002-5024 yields 510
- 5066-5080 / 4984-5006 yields 1316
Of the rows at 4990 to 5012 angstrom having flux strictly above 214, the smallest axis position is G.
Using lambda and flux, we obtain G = 5001.0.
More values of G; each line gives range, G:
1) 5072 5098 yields 5073.0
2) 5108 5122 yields 5109.0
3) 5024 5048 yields 5025.0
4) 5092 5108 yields 5100.0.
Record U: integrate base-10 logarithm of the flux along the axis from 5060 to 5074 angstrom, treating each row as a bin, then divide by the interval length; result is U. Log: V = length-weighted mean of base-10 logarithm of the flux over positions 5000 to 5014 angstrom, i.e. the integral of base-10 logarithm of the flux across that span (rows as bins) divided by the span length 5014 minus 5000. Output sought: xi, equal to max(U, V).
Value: 2.33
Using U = 2.33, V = 2.31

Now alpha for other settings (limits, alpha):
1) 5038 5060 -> 14.36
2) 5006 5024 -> 14.59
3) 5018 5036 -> 14.73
